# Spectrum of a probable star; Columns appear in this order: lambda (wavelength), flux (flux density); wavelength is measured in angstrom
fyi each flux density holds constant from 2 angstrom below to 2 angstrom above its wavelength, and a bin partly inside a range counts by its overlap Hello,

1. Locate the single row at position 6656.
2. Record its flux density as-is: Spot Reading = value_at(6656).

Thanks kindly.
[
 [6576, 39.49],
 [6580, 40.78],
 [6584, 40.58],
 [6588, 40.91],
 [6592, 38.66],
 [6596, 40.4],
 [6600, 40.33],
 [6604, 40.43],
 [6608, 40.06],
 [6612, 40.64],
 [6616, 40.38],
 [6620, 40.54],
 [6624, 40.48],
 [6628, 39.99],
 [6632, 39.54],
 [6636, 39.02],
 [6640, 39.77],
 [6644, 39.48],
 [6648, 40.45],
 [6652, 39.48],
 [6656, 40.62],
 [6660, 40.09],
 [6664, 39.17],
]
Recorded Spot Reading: 40.62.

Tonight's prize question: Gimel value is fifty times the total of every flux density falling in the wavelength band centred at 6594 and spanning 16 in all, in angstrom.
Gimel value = 8015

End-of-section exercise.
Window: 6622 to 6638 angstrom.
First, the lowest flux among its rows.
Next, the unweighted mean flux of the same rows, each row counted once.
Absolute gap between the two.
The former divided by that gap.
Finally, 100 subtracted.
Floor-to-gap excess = -47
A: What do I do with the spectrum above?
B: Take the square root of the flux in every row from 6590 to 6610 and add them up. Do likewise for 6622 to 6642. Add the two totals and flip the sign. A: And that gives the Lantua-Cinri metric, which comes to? -63.1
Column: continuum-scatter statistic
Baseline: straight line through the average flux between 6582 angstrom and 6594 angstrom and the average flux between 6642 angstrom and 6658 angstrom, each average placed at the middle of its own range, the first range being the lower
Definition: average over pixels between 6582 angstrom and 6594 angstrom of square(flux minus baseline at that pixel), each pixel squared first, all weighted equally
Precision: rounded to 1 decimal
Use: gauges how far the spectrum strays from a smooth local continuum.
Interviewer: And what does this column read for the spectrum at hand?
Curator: 1.0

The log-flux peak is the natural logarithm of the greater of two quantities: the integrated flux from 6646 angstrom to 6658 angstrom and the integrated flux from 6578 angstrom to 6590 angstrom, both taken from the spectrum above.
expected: 6.2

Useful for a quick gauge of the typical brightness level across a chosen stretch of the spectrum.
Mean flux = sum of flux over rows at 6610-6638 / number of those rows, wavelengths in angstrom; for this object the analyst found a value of 40.1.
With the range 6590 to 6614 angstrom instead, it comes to 40.1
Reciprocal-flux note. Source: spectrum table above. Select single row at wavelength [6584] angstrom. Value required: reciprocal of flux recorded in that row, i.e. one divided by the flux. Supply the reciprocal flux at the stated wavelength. 0.0246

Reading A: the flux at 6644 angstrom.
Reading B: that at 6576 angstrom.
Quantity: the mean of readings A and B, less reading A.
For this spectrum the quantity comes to 0.0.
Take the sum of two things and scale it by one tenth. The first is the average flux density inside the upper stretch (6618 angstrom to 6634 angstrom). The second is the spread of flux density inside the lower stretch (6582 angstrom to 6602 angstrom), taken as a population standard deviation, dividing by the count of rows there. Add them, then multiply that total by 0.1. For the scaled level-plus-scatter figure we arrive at 4.09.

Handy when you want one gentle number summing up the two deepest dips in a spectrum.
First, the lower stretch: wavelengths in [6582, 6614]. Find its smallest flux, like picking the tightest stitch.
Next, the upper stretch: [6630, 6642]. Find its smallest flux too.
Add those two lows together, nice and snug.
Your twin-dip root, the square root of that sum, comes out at 8.81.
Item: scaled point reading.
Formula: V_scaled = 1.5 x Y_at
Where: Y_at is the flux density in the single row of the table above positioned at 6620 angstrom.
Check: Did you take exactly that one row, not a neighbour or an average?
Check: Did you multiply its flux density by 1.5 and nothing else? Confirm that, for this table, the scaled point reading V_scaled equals 60.8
